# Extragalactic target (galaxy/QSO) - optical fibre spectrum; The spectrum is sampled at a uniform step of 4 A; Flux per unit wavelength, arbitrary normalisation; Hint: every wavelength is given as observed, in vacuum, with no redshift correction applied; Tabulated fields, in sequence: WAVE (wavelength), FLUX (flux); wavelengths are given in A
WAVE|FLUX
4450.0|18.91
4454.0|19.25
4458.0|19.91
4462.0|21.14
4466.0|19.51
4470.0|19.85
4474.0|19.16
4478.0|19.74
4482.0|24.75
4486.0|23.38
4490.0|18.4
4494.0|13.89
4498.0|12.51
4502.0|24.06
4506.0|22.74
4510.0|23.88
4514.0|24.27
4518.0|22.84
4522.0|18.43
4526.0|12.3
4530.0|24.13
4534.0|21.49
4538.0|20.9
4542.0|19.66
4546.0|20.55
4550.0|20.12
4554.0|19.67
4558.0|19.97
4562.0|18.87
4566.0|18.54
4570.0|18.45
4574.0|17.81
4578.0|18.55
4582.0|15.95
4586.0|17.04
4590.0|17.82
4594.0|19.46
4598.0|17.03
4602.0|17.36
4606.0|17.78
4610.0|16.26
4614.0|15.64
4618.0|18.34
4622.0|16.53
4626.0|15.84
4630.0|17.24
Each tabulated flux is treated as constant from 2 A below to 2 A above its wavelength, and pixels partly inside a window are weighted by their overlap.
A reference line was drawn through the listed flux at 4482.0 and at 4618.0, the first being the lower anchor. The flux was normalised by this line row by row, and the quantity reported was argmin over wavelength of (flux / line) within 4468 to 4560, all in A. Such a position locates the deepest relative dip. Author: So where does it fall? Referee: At 4498.0 A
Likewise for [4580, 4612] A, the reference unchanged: 4582.0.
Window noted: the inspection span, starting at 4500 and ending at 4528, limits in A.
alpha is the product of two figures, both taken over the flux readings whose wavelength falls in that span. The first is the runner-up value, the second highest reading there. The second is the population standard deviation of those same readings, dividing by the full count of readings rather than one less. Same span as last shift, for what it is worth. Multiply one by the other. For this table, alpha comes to 98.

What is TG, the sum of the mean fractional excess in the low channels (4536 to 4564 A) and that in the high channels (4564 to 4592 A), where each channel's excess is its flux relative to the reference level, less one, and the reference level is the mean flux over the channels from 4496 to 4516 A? -0.25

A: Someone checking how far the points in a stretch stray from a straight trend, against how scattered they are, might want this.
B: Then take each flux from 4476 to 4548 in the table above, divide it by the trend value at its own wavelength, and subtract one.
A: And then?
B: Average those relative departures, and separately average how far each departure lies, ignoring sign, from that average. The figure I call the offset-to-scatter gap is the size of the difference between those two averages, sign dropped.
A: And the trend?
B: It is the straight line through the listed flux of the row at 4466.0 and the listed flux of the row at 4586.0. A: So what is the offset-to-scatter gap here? 0.070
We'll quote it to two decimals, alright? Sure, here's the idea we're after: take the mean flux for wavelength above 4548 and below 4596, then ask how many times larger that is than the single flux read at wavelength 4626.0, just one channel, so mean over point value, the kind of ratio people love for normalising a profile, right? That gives 1.17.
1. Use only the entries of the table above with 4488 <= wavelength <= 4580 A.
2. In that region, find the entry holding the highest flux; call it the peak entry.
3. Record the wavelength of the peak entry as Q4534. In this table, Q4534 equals 4514.0 A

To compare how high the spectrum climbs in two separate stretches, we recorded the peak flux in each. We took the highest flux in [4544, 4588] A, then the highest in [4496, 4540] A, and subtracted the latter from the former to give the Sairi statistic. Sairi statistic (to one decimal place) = -3.7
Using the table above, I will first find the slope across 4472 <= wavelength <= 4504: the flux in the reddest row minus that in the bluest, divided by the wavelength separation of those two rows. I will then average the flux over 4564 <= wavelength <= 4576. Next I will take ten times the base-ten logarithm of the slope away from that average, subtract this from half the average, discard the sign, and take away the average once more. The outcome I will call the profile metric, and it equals -2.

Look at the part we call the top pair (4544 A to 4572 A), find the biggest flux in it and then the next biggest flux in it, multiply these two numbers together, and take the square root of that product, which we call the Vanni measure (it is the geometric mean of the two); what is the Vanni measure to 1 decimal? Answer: 20.3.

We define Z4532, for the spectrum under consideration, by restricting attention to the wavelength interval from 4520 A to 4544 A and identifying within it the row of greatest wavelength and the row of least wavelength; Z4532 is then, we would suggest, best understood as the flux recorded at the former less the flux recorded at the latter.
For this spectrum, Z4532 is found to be 1.2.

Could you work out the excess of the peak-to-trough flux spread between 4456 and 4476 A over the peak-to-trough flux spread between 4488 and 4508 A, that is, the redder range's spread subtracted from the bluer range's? -10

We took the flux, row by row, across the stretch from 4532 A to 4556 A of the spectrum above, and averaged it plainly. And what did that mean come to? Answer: 20.4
